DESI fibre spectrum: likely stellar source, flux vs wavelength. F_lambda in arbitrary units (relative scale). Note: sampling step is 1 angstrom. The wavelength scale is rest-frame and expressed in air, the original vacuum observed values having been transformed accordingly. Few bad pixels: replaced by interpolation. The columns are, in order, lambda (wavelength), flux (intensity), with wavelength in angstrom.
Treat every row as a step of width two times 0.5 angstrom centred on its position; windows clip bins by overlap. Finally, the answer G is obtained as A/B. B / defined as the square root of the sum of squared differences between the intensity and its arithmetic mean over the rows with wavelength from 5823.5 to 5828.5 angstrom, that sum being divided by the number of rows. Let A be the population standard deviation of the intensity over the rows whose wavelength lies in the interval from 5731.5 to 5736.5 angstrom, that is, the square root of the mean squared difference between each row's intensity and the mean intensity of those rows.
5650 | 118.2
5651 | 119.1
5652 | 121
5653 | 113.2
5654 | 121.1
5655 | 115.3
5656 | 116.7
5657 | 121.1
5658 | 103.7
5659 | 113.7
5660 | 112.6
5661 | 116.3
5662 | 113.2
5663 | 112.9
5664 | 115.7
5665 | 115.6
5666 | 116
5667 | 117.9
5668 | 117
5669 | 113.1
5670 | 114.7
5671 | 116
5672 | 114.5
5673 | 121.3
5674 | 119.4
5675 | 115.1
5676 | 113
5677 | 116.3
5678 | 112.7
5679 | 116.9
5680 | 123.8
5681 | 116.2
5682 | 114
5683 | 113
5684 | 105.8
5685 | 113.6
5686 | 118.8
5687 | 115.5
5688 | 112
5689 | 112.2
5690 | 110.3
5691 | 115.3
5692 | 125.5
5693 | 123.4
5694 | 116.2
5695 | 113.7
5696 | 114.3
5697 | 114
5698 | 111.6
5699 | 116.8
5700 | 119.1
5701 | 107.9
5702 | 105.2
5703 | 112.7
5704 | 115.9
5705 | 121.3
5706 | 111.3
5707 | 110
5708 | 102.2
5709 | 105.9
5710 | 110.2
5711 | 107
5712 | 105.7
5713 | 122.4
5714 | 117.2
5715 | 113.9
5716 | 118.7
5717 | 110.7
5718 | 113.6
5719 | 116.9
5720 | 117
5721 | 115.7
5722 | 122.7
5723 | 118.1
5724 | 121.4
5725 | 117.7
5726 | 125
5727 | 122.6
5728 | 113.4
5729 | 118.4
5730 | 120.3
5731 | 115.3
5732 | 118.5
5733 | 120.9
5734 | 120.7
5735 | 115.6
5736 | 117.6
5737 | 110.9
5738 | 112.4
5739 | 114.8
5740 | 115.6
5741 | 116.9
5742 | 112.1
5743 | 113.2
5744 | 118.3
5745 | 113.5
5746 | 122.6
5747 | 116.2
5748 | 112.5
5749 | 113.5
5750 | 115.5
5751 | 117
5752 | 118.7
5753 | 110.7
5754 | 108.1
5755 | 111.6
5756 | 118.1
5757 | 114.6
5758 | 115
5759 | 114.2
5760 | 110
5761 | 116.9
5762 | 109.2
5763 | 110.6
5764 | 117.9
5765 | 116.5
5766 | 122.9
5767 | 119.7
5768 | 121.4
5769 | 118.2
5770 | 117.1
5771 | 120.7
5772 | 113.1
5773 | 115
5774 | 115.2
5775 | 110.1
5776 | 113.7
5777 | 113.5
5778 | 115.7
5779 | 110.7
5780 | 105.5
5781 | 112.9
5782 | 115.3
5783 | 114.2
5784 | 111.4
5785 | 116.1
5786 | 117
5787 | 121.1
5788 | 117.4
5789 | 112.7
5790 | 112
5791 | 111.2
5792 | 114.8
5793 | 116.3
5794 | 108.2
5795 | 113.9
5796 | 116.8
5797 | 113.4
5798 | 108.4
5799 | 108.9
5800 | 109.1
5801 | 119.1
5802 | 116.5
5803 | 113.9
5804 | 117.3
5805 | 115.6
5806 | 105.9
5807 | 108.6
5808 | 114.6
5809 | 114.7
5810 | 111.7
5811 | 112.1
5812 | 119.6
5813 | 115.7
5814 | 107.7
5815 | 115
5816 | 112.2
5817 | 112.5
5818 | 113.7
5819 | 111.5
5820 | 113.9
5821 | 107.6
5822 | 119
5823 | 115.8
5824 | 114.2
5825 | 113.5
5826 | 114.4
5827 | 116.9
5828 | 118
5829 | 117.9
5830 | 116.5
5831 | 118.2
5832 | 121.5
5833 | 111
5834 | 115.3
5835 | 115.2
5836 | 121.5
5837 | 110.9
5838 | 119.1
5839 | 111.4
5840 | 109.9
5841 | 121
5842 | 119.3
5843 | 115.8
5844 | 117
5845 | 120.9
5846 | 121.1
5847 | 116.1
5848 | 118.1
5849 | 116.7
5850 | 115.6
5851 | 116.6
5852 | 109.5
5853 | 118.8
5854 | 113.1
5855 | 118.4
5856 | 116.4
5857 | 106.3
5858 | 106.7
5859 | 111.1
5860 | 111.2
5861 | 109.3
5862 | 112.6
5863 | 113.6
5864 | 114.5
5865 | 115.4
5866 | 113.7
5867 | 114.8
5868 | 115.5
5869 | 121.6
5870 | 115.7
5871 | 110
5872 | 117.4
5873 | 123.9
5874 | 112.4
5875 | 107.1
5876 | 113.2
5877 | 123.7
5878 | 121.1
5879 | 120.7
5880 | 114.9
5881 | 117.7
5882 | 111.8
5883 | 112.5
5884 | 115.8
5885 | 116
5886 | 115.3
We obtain 1.14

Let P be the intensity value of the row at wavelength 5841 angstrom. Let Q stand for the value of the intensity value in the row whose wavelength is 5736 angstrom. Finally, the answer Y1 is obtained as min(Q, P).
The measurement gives 118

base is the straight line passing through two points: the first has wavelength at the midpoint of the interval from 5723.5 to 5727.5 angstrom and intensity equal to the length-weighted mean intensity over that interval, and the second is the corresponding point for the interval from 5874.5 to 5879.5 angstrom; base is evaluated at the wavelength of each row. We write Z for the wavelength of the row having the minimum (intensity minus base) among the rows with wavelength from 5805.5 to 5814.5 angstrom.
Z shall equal 5806 angstrom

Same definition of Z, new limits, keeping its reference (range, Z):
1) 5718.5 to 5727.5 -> 5721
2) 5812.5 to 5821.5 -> 5814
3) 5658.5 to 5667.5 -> 5660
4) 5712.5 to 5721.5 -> 5717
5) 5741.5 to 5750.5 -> 5742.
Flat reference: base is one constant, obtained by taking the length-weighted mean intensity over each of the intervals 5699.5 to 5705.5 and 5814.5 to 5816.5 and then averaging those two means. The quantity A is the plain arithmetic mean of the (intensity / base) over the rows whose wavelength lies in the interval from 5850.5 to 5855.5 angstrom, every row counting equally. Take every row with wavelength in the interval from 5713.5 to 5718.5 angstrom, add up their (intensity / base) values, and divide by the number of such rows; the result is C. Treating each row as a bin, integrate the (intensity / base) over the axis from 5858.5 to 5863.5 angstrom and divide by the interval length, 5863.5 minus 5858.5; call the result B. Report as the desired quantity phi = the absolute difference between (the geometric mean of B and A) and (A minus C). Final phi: 0.99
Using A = 1.01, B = 0.982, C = 1.01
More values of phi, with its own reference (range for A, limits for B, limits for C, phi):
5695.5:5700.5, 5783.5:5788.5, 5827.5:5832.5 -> 1.05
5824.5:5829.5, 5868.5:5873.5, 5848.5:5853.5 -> 1.02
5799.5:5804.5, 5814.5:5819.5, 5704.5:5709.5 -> 0.96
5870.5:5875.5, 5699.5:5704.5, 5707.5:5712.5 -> 0.93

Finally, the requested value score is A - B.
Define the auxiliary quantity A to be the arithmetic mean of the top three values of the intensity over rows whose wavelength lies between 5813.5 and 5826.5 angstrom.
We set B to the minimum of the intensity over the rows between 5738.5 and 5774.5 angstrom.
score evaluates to 8.5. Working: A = 117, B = 108.1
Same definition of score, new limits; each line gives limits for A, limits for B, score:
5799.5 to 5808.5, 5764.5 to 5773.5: 4.5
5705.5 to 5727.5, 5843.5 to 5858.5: 17.1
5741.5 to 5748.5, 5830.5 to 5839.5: 8.1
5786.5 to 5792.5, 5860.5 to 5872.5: 8.5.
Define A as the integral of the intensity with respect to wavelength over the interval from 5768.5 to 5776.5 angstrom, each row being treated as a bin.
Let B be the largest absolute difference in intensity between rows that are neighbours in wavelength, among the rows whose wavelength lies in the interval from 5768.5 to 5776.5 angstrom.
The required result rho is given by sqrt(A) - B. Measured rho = 22.8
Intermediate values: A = 923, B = 8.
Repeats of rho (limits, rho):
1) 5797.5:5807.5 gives 23.5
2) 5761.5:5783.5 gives 42.7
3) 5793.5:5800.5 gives 22.2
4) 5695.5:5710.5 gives 29.8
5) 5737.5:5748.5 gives 26.5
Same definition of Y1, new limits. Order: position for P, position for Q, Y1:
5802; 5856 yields 116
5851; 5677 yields 116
